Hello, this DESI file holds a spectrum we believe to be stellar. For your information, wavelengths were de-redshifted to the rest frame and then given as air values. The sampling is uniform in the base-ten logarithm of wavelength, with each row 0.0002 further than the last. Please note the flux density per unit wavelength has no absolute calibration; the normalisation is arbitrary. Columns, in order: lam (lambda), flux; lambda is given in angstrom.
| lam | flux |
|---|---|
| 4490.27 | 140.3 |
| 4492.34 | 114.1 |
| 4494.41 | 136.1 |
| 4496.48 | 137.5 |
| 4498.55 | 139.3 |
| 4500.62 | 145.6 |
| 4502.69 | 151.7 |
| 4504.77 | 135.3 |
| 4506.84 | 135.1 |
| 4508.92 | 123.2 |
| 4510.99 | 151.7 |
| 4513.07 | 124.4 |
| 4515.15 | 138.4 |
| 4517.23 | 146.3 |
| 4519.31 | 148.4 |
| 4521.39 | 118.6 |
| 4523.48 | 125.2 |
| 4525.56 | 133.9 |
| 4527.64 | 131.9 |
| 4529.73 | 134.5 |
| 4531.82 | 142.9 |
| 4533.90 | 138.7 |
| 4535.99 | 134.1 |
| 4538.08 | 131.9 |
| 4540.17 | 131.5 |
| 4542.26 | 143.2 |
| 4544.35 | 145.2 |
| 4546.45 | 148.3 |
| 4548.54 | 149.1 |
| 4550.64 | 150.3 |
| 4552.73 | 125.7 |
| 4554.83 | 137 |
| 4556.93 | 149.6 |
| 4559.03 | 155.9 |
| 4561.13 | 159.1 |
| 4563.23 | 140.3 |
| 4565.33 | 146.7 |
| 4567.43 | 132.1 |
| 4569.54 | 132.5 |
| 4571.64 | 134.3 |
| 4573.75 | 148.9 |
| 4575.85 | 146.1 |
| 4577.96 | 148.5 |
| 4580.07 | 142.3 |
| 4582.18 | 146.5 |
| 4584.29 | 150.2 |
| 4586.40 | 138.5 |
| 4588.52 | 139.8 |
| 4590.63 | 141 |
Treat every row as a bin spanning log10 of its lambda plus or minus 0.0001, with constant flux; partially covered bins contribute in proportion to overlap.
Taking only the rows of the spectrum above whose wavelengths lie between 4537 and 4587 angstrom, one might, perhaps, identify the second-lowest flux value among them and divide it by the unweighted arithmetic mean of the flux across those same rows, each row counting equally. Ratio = 0.919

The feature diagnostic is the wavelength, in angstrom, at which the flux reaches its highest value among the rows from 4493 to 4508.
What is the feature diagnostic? 4502.69 angstrom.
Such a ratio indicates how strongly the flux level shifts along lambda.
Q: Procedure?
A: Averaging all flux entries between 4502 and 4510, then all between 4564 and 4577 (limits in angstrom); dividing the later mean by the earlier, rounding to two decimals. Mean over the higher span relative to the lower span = 1.03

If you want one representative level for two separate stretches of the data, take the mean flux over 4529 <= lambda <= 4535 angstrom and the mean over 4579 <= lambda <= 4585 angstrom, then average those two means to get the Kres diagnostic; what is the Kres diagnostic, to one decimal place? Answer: 142.5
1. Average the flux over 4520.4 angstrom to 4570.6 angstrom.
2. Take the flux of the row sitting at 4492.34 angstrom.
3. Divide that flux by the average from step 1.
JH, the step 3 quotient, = 0.82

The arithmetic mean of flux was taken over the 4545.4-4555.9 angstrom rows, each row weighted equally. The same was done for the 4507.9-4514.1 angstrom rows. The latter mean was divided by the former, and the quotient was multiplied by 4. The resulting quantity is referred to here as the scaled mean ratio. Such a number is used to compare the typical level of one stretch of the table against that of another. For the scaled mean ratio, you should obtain 3.75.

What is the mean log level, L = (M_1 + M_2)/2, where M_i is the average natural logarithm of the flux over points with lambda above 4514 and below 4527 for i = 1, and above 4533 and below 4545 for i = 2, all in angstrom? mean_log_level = 4.91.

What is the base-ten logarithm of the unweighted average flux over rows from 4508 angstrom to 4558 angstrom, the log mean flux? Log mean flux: 2.14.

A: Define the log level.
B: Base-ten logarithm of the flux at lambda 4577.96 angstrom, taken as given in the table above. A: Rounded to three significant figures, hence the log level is 2.17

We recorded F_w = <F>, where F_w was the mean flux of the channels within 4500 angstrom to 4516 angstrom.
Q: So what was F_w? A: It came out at 138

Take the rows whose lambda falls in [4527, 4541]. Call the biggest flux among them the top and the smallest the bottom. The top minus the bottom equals 11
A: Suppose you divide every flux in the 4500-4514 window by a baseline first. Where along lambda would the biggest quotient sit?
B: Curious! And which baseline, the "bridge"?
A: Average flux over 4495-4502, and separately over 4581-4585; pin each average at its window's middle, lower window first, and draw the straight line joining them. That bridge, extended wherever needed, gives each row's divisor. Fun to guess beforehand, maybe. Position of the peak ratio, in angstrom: 4502.69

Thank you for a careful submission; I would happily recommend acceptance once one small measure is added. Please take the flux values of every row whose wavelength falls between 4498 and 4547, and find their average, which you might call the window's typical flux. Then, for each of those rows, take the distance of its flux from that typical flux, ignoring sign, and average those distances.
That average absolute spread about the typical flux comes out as 7.5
